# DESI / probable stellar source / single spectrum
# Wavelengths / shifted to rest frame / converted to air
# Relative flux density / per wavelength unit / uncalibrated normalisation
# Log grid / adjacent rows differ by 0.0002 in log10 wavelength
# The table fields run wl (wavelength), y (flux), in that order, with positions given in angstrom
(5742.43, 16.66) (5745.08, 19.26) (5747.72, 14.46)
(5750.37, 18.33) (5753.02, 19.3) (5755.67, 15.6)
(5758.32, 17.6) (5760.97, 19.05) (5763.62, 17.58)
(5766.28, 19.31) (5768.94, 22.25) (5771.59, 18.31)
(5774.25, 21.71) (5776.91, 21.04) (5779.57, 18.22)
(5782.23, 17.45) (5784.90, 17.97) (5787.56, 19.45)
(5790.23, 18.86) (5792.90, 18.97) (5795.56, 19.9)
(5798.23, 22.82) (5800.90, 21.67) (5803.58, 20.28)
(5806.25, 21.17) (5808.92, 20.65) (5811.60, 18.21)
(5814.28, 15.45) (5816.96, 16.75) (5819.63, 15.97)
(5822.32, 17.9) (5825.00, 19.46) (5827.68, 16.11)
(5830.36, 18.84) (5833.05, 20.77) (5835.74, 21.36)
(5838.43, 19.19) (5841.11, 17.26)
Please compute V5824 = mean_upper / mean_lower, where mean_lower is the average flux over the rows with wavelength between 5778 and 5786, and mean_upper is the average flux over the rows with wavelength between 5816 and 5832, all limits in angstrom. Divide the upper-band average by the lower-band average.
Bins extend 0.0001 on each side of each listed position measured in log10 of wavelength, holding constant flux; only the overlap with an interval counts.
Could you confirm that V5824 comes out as 0.979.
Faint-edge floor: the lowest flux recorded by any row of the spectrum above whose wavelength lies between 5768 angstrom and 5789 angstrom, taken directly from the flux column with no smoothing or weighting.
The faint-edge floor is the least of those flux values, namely 17.45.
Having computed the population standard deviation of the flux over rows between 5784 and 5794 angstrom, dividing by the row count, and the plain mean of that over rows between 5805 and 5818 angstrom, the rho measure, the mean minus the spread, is 17.9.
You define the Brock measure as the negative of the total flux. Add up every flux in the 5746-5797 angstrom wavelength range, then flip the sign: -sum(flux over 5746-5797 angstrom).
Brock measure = -355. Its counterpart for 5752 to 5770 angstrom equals -131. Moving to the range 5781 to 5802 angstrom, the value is -157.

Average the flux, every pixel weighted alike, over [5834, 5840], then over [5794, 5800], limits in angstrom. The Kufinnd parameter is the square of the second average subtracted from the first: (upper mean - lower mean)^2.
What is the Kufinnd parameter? 1.2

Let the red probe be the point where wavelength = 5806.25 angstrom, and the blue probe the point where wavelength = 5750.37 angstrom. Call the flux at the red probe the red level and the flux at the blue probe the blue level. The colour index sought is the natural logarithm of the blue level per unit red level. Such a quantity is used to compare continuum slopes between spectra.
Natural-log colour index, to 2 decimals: -0.14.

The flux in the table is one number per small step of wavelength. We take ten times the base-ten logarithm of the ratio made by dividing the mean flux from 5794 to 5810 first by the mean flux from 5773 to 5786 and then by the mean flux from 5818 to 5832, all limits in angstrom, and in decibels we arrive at -12.1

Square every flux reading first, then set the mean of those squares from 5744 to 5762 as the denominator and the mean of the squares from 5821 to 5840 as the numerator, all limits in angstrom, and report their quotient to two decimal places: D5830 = 1.17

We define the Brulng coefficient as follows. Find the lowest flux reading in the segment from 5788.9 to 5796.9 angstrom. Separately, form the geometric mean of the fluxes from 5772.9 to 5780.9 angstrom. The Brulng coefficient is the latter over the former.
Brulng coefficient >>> 1.07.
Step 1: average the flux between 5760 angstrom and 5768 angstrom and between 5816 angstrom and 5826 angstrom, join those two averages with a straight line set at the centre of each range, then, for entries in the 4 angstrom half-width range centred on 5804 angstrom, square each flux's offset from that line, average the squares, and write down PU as 10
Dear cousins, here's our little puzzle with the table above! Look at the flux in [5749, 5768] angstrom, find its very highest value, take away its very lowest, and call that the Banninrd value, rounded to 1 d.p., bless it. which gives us 3.7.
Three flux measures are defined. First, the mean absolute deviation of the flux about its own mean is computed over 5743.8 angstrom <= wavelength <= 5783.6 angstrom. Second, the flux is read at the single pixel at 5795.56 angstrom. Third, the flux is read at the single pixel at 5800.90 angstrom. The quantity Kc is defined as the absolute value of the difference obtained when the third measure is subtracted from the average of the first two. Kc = 11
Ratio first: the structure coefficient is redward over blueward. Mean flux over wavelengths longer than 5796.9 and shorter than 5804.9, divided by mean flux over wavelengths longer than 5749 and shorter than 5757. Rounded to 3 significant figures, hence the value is 1.22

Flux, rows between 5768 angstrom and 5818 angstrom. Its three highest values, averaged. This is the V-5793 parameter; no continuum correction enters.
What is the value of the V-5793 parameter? 22.3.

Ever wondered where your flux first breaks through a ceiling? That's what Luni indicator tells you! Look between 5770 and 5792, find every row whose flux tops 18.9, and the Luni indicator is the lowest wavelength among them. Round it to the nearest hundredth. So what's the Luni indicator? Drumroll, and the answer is 5774.25 angstrom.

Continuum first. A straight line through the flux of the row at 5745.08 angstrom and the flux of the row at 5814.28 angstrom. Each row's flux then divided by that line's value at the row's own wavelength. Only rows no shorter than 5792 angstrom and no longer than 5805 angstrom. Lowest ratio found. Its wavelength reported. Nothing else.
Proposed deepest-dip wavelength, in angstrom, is 5792.90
